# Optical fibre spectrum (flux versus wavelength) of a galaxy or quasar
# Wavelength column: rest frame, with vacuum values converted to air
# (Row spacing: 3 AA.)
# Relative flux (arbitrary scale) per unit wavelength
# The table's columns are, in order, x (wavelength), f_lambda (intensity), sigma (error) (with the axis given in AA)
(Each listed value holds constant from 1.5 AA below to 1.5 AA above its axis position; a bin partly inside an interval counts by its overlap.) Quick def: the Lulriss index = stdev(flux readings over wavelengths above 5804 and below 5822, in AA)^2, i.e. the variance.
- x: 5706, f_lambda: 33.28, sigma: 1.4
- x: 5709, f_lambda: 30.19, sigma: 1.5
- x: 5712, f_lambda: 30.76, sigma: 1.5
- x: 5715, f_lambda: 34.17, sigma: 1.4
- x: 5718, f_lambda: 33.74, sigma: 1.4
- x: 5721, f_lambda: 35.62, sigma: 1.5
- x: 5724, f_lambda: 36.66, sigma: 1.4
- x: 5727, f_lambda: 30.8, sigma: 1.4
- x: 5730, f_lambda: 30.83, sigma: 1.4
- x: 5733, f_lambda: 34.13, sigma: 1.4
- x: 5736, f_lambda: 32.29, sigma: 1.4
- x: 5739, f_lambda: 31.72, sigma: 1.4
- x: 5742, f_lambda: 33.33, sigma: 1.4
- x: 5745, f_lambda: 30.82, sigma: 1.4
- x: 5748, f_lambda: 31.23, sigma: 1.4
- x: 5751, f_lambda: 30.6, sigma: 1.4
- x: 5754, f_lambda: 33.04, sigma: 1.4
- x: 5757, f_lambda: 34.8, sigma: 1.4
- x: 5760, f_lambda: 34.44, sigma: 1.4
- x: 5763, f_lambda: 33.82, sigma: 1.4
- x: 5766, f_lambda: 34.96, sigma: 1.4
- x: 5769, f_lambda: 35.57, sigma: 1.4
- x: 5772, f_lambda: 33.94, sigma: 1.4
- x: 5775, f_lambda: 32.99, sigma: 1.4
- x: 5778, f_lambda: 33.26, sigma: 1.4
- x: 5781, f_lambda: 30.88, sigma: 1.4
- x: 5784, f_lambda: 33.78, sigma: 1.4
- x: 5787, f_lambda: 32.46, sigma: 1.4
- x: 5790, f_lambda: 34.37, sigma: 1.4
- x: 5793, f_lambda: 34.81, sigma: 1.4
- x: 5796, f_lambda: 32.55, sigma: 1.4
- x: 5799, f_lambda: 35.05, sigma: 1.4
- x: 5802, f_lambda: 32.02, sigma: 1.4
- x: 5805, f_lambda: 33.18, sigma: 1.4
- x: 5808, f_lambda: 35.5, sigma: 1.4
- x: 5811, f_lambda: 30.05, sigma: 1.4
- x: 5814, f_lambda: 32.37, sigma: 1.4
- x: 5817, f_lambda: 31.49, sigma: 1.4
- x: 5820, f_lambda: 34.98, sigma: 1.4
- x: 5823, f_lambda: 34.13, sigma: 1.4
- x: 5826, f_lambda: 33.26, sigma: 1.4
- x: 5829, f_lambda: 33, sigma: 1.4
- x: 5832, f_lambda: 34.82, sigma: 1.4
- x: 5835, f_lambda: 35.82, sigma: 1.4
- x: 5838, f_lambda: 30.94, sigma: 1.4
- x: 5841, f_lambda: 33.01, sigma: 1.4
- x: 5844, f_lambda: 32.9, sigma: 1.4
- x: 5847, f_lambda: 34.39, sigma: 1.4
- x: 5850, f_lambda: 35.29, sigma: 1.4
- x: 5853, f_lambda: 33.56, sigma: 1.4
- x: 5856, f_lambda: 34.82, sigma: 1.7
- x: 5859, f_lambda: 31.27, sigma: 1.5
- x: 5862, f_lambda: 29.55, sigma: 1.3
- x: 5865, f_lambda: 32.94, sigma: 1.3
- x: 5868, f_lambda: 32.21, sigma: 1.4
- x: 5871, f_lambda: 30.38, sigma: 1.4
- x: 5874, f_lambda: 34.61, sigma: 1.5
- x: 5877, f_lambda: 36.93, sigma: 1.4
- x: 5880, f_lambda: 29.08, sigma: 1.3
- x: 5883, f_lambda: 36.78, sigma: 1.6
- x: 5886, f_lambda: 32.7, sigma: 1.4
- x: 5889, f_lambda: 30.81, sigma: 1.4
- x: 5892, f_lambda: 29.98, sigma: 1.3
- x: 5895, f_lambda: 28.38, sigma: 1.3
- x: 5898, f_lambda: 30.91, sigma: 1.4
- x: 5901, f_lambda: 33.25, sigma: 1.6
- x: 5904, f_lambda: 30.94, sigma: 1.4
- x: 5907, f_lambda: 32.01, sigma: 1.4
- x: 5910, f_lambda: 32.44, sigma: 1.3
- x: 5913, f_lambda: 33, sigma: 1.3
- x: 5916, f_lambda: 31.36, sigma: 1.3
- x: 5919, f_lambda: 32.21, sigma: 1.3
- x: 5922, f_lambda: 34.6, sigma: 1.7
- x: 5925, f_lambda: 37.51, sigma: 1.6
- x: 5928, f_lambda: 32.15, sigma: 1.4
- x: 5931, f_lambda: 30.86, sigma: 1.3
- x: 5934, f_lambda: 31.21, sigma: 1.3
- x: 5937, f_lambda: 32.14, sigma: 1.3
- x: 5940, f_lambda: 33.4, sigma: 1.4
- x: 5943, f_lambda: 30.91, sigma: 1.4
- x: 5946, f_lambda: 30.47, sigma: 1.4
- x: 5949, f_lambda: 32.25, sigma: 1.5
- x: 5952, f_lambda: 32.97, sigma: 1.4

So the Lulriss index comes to 4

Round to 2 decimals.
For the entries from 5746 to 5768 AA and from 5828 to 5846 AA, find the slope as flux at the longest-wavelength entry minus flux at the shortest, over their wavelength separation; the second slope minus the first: -0.21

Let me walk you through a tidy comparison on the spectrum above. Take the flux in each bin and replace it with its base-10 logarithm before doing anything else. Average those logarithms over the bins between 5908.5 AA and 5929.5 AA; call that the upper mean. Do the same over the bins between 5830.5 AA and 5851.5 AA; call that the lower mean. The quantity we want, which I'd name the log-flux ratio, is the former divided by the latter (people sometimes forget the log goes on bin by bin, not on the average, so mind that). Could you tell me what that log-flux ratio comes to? 0.995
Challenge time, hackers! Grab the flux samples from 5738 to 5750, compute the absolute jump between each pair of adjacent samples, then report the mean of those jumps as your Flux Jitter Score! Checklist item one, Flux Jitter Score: 1.5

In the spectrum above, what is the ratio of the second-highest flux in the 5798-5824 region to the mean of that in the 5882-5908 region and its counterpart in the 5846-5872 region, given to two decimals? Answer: 1.03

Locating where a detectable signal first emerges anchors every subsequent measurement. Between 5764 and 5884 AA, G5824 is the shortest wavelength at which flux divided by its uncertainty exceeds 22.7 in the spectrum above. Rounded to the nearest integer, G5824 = 5766 AA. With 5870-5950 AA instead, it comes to 5874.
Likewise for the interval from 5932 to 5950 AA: 5934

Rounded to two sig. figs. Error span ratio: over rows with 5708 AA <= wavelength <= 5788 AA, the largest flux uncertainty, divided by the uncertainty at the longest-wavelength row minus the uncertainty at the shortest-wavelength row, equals -15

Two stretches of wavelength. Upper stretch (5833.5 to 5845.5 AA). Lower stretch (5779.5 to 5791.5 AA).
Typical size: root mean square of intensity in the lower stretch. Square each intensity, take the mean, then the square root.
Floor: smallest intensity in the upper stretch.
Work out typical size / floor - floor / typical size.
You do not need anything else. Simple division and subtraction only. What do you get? 0.12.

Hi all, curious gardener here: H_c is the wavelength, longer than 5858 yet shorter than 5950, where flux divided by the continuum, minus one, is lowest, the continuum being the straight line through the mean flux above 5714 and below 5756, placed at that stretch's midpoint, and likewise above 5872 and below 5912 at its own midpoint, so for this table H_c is 5895 AA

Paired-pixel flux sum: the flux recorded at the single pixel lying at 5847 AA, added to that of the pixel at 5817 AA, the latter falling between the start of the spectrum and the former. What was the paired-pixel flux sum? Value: 65.9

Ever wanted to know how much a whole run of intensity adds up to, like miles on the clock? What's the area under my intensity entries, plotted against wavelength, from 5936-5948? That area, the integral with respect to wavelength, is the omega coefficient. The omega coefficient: 381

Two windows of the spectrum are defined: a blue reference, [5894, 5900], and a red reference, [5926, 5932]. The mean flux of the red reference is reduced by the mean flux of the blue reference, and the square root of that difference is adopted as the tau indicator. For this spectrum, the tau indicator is 1.4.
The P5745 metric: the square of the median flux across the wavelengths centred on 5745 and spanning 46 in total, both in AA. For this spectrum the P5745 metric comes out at 1092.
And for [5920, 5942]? 1034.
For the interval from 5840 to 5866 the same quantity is 1090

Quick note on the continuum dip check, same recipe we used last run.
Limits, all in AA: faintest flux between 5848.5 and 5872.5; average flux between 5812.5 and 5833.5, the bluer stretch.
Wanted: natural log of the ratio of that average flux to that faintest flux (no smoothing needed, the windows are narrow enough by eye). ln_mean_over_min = 0.12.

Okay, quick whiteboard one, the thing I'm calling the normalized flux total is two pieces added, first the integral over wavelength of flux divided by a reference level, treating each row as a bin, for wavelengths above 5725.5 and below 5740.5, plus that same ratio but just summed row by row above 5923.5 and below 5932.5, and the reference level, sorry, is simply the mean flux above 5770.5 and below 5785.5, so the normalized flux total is 18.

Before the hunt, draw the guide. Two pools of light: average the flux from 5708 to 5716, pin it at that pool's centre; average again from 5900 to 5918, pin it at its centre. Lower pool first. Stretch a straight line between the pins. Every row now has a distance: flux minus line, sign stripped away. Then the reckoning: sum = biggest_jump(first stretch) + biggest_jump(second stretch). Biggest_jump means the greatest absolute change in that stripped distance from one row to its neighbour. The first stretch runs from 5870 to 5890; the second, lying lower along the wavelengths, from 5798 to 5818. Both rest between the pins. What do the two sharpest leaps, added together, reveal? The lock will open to 7.1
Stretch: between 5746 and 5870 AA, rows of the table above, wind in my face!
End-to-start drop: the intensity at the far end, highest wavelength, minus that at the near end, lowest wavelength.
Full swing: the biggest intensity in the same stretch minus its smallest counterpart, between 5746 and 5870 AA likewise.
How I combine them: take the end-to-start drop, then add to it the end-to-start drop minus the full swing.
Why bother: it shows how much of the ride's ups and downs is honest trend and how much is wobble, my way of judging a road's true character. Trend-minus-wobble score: -4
